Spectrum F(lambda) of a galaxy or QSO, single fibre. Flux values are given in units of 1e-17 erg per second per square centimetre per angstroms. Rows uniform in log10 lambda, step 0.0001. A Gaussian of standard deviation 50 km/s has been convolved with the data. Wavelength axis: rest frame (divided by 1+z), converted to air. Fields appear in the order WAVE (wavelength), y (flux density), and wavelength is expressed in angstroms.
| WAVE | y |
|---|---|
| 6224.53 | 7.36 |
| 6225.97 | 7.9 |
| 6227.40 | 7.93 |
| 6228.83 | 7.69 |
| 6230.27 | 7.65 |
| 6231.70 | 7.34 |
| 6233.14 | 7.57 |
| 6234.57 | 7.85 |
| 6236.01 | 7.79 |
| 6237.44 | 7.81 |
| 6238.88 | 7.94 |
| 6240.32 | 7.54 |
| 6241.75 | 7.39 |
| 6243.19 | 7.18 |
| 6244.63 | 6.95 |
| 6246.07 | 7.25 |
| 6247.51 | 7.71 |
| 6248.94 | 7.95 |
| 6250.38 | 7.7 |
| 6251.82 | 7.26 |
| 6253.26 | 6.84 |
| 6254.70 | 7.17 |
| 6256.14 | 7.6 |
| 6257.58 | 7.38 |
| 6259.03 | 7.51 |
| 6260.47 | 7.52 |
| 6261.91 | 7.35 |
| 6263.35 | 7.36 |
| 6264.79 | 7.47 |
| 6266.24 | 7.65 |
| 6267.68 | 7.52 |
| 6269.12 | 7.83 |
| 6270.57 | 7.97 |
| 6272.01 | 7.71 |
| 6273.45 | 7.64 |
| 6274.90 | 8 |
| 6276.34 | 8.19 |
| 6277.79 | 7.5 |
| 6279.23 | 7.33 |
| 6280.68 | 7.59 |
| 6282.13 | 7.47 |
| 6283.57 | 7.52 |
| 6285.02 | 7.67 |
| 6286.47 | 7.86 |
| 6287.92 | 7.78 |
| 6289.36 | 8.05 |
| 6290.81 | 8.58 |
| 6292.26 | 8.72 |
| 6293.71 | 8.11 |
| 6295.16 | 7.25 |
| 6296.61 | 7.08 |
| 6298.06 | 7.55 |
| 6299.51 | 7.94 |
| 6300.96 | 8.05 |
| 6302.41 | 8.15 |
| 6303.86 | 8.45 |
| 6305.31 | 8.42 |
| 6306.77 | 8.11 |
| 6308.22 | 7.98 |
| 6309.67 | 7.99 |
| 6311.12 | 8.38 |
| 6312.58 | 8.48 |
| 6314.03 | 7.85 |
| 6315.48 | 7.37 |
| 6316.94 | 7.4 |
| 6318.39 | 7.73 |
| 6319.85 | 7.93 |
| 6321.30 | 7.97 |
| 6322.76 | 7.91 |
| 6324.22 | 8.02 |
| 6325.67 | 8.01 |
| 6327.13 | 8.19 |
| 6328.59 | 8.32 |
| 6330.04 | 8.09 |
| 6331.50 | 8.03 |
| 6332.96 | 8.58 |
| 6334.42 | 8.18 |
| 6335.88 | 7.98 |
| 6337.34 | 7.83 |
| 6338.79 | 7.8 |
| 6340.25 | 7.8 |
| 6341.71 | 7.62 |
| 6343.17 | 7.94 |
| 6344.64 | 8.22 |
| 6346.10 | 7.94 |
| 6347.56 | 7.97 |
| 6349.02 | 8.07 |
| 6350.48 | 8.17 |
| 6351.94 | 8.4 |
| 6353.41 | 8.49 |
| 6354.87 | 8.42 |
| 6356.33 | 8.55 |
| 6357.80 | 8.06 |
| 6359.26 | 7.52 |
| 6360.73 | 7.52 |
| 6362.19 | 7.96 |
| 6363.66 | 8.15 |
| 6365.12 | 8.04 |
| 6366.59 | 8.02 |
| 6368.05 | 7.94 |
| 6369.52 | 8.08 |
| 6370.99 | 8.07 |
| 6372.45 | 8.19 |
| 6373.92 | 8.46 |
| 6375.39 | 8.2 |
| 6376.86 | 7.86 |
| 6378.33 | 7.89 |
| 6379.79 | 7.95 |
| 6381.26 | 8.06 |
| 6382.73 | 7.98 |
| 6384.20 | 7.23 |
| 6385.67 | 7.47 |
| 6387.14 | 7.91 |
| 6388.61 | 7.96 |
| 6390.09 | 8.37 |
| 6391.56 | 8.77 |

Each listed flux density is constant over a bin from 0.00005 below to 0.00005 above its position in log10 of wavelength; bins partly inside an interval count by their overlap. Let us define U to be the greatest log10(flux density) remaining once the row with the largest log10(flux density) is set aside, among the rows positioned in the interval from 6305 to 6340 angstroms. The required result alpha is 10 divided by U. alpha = 10.8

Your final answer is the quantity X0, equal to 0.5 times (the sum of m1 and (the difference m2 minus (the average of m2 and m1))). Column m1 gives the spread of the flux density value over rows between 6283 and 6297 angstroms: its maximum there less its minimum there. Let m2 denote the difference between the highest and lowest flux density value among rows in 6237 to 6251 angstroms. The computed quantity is 0.66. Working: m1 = 1.64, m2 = 1.00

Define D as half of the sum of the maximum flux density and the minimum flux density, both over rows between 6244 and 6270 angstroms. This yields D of 7.4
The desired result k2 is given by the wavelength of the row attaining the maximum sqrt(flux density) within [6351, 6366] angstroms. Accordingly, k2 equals 6356.33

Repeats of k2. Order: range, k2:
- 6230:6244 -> 6238.88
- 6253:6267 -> 6266.24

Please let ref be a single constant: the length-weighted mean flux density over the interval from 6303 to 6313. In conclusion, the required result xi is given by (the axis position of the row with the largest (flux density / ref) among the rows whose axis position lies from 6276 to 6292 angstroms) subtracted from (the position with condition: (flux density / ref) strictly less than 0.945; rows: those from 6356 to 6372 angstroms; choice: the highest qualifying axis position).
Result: 69.9 angstroms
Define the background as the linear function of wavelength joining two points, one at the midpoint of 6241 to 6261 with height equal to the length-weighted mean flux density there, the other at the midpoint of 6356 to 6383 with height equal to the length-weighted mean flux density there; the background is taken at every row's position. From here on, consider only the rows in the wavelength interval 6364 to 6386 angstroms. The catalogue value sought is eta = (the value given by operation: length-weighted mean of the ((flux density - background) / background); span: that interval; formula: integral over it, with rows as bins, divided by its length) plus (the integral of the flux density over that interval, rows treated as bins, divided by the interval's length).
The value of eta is 7.97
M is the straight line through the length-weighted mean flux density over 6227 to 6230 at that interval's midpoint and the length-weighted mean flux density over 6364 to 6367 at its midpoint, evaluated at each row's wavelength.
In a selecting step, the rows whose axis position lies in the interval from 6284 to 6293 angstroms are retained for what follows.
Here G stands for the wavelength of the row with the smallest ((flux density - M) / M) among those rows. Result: 6285.02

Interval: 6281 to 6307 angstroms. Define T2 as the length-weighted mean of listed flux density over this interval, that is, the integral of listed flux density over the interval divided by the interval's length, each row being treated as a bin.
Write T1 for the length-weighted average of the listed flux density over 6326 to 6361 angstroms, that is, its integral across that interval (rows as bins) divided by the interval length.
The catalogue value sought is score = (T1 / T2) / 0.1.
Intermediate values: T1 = 8.08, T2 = 7.9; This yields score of 10.2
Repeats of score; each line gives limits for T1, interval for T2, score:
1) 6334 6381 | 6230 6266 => 10.7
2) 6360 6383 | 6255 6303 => 10.4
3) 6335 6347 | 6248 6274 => 10.5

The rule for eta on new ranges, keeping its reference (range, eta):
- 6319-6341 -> 8.07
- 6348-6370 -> 8.11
